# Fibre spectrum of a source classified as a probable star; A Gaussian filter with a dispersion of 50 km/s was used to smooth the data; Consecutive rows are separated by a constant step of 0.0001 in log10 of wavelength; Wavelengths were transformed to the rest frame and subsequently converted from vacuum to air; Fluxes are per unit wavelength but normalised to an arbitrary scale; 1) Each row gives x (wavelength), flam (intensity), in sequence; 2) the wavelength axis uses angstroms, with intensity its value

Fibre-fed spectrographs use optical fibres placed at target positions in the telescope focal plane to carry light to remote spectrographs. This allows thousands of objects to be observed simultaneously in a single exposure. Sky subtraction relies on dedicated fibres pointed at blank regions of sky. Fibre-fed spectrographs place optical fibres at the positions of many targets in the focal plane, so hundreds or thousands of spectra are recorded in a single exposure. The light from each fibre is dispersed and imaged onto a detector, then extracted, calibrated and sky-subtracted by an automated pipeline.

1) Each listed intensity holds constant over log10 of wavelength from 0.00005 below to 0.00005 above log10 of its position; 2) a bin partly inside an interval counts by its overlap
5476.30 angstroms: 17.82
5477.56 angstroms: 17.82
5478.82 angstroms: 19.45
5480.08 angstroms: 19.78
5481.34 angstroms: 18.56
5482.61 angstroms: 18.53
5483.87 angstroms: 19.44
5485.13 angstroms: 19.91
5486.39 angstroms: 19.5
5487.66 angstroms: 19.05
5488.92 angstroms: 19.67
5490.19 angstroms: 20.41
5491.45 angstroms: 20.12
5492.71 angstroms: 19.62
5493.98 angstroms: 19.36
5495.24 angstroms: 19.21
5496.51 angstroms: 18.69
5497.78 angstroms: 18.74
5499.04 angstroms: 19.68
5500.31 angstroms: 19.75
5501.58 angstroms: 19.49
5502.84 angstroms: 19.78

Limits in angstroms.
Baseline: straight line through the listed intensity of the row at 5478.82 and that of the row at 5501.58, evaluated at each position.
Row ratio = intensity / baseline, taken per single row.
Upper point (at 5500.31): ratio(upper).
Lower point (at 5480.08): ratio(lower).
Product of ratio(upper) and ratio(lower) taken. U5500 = 1.03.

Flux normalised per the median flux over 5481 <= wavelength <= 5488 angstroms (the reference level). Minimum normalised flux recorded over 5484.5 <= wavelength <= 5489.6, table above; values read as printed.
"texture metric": 0.990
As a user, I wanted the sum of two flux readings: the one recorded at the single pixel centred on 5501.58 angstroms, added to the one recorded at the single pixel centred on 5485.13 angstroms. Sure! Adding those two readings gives 39.4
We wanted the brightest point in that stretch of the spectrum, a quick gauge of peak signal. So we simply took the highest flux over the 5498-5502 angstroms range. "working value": 19.75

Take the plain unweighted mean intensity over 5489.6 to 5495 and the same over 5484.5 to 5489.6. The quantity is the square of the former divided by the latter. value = 20.2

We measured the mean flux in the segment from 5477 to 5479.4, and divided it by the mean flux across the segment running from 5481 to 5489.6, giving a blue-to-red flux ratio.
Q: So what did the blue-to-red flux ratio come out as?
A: 0.97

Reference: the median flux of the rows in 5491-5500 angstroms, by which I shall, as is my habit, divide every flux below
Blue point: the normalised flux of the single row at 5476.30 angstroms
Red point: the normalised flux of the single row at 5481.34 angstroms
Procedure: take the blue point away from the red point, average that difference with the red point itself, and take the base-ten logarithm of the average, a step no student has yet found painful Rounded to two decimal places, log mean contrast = -0.30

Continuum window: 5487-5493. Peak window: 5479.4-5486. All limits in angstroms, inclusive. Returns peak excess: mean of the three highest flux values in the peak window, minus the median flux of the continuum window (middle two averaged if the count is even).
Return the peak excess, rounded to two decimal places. 0.04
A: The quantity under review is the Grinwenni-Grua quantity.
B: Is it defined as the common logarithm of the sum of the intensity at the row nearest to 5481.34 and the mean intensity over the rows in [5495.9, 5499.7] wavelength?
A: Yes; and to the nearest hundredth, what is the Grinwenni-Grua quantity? 1.58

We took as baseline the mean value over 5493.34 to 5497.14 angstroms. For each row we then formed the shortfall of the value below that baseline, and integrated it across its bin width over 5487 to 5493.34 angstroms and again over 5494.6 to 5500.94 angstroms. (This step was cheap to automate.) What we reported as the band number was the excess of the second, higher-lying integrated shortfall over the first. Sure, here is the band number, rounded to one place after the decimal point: 3.5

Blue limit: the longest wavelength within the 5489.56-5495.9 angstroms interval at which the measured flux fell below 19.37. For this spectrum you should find 5495.24 angstroms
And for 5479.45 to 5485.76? 5482.61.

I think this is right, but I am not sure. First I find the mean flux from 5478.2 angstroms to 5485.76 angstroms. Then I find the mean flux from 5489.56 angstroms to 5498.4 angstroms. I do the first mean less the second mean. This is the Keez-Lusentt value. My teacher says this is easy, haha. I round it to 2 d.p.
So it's -0.17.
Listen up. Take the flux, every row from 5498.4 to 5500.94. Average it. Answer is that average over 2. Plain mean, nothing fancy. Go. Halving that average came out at 9.86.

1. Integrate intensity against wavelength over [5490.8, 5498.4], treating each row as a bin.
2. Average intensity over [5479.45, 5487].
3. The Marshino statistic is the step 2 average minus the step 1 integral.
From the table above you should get -127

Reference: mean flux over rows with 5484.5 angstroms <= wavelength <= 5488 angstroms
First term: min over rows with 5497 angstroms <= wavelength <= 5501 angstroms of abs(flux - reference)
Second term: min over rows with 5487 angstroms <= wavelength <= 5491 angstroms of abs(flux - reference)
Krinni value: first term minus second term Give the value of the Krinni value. 0.010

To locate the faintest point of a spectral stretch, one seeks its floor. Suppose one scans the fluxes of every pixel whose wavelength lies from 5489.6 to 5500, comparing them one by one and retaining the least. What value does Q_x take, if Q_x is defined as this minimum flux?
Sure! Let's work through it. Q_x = 18.69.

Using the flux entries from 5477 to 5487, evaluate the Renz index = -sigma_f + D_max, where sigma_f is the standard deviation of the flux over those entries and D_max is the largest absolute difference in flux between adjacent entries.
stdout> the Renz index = 0.9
